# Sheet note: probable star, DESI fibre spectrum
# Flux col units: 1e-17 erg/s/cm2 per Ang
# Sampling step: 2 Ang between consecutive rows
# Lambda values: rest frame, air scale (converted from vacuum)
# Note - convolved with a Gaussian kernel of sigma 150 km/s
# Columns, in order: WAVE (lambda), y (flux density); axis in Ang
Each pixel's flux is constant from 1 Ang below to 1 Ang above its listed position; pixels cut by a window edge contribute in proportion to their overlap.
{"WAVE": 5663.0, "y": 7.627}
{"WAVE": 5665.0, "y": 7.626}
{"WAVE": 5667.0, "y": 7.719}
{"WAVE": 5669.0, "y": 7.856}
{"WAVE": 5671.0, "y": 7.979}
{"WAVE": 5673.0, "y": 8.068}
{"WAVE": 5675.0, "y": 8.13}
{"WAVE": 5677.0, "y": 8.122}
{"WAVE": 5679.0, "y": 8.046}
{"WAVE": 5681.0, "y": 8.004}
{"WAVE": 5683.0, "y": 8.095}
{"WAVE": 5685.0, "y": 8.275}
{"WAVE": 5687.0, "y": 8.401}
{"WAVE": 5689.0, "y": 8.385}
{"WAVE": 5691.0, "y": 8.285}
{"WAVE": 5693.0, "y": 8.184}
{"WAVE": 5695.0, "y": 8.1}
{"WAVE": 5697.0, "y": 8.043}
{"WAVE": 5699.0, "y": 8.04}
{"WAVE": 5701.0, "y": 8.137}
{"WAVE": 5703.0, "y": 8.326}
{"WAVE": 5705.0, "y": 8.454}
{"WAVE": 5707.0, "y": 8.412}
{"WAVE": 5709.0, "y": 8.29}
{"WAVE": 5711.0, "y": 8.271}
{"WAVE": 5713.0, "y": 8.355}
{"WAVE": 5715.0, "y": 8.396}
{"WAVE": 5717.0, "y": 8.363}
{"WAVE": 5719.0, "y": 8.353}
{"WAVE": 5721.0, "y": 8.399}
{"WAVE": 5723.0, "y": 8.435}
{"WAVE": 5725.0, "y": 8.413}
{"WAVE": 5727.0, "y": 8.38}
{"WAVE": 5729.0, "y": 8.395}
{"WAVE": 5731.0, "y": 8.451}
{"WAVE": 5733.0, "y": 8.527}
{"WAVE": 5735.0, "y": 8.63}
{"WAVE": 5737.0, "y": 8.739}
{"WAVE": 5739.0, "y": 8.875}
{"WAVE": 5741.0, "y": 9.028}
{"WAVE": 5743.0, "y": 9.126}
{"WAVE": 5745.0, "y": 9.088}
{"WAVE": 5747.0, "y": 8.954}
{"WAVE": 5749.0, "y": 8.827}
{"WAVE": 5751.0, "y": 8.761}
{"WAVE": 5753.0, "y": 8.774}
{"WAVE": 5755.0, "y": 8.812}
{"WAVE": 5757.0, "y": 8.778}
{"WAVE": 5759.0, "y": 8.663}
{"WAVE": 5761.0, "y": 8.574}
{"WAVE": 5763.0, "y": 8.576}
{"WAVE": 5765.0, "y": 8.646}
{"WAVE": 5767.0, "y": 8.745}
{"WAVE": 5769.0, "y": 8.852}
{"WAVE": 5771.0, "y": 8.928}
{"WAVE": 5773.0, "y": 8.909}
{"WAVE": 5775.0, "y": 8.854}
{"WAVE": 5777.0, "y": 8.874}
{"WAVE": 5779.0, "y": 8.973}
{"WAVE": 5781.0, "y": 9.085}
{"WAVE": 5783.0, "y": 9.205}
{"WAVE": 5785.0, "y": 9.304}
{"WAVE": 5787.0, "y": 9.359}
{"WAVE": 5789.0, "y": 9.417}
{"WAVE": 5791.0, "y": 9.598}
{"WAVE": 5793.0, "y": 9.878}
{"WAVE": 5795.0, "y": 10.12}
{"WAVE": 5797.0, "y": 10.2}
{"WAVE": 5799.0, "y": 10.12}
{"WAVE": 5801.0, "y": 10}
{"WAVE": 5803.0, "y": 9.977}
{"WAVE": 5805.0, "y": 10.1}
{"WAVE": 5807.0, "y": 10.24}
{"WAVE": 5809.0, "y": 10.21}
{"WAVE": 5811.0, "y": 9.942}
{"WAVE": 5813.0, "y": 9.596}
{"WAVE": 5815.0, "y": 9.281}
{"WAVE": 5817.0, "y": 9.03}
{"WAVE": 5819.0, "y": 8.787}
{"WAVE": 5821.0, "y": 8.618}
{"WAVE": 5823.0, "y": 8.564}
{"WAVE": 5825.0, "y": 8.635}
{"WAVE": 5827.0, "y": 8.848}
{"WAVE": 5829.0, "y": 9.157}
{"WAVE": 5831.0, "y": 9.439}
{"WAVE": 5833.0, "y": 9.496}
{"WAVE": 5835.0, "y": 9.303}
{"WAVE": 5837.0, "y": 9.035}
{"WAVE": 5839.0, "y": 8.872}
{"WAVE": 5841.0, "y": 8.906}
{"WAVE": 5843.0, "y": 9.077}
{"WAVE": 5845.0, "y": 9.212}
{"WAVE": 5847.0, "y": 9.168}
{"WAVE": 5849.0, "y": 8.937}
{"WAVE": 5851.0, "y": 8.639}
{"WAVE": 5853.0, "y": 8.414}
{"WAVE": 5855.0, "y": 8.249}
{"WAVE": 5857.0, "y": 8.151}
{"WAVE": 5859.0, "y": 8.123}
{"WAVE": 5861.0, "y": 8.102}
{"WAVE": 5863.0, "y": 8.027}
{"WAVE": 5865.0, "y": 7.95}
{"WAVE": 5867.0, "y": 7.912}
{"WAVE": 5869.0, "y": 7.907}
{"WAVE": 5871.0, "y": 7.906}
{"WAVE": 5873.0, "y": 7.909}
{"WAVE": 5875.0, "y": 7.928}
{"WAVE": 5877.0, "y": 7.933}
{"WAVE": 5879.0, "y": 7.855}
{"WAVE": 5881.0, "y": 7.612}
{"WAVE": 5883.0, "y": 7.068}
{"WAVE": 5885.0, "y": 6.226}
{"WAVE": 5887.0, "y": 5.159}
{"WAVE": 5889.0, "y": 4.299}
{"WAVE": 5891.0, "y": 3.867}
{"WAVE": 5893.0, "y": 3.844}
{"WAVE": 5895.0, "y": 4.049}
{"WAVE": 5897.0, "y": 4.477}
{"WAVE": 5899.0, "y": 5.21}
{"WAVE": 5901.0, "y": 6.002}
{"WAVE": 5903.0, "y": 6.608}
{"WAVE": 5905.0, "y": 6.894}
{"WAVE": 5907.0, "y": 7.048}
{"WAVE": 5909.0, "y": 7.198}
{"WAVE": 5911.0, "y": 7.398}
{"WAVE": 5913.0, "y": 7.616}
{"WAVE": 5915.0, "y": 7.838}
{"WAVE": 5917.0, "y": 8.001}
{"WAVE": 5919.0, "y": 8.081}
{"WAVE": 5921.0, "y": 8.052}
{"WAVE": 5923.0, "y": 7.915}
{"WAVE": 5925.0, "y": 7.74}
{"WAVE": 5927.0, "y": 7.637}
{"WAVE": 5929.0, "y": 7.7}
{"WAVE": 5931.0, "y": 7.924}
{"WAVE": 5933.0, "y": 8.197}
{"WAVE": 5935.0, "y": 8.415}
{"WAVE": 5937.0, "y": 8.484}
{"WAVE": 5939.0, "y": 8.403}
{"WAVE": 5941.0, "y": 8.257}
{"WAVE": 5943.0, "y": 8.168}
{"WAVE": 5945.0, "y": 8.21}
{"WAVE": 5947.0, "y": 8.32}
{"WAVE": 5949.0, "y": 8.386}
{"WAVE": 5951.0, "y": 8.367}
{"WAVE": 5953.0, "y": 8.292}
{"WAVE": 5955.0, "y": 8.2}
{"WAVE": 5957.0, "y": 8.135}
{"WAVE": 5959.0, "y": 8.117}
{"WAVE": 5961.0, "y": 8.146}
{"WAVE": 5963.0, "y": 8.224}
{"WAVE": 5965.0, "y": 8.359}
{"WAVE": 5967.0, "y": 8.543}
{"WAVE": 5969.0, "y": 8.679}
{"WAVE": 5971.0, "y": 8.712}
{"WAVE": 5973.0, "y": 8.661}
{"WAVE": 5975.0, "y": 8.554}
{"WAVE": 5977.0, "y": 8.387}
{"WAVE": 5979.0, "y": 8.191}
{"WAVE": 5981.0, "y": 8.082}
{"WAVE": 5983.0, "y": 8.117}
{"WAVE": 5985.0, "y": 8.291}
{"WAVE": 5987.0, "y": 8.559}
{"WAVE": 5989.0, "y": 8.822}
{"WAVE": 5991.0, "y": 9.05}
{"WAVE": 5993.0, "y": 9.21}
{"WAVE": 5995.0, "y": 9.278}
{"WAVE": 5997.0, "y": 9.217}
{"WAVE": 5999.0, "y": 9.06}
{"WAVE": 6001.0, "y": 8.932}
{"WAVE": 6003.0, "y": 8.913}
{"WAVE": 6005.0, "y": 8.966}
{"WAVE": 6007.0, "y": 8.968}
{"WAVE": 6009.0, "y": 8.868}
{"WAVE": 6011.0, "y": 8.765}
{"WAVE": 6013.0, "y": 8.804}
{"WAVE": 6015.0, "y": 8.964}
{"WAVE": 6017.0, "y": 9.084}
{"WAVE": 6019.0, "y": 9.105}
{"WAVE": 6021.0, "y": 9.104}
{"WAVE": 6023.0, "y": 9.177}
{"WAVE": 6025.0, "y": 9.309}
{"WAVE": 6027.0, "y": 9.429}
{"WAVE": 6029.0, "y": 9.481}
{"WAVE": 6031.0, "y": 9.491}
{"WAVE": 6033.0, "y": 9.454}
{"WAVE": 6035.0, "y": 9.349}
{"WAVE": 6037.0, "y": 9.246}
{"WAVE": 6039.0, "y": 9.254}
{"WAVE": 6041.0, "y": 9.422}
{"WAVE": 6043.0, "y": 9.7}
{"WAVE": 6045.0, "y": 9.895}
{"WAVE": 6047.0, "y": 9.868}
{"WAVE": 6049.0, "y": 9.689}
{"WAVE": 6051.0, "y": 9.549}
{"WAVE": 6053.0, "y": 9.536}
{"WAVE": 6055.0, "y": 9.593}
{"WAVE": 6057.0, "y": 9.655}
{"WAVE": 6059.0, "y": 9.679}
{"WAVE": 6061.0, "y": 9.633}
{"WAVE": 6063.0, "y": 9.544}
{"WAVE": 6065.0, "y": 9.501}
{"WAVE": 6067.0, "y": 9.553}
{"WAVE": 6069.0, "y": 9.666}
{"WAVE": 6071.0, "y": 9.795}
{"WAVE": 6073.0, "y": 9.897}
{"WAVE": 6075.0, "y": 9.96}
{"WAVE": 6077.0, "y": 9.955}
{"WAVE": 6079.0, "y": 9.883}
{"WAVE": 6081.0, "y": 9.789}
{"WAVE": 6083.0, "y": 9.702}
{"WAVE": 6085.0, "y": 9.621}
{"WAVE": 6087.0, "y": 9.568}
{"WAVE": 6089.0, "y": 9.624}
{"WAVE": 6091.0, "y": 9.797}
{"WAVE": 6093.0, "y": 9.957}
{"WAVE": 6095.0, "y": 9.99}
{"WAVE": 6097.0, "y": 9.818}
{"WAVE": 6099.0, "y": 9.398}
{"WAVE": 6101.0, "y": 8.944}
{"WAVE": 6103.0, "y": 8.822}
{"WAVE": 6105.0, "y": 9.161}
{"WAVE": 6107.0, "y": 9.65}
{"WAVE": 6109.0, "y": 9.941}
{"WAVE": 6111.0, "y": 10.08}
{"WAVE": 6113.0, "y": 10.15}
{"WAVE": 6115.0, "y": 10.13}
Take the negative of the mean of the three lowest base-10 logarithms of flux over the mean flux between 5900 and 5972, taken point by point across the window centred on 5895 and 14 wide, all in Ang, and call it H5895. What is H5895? 0.31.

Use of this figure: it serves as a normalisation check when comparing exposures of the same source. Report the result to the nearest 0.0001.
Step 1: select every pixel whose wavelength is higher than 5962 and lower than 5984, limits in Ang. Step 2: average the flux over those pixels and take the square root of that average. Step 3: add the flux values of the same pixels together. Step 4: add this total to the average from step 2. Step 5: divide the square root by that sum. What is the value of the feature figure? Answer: 0.0287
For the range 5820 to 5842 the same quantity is 0.0278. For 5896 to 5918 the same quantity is 0.0321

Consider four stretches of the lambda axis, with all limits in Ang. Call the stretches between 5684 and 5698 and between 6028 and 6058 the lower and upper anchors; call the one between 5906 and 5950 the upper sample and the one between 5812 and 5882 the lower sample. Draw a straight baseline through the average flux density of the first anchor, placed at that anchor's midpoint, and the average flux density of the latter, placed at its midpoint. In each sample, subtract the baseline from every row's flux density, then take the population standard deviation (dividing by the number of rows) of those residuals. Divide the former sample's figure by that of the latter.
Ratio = 1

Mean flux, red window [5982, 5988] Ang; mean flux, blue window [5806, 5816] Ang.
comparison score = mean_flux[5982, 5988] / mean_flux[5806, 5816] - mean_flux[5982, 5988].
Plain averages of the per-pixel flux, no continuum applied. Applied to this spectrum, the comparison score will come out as -7.48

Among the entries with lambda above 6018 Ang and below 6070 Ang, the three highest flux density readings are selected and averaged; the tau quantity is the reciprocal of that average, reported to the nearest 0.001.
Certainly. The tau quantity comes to 0.102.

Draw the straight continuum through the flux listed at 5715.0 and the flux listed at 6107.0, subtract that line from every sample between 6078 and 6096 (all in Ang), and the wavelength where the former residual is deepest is 6087.0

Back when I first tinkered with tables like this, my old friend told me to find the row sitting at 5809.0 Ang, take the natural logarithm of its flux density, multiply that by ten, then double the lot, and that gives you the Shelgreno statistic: 46.5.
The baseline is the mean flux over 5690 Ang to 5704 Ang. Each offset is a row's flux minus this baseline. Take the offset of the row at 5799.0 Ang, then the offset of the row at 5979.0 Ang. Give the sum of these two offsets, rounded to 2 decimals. 1.99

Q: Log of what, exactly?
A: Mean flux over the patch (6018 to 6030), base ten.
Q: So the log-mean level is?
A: 0.967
